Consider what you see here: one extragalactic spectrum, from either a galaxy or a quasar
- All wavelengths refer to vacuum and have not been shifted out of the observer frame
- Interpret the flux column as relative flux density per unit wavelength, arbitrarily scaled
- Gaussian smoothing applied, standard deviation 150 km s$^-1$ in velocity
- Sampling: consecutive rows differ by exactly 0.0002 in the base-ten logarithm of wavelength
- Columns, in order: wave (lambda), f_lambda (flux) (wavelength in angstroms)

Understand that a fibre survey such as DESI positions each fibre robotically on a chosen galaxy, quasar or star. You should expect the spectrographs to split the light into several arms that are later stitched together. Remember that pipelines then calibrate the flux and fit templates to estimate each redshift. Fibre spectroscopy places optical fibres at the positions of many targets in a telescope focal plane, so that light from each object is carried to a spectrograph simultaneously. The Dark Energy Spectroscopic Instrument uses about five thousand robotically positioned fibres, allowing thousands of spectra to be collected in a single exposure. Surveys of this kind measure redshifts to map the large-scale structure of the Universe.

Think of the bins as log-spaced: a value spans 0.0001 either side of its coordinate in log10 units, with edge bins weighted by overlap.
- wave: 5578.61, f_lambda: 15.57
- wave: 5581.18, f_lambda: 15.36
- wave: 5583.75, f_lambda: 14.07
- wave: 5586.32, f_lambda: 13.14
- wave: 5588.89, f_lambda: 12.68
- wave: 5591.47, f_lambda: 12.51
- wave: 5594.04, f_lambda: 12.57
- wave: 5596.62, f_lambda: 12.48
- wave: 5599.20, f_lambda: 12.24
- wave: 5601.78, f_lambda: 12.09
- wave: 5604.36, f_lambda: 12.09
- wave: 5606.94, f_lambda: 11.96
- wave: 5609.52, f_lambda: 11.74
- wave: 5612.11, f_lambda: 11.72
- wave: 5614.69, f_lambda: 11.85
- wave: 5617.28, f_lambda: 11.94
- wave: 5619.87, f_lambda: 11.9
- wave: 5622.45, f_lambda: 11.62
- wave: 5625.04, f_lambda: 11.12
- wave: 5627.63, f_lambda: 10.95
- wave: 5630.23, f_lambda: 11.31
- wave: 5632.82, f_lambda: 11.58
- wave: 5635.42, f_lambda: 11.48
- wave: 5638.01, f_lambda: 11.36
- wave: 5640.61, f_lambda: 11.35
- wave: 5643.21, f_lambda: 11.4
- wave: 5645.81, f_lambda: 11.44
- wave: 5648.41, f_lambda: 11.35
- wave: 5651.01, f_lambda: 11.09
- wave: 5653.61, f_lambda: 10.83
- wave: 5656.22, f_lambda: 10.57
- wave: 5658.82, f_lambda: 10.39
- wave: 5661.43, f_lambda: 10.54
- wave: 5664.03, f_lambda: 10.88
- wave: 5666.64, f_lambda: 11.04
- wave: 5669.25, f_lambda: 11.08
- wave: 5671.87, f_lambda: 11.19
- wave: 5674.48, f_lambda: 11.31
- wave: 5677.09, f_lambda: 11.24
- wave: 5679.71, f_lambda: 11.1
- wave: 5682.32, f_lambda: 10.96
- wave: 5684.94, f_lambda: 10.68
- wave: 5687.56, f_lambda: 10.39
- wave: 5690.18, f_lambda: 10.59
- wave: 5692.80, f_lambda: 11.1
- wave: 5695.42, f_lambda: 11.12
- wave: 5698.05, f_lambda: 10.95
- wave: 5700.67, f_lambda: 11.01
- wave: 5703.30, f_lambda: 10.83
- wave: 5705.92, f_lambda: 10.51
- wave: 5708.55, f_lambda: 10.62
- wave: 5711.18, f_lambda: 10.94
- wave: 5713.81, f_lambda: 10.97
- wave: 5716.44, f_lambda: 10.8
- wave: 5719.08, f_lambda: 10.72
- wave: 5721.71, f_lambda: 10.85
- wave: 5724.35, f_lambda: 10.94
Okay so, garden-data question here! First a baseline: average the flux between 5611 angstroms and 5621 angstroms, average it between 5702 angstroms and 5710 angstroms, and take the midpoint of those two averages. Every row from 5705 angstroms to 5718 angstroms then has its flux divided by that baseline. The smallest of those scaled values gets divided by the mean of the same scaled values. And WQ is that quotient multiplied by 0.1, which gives 0.0976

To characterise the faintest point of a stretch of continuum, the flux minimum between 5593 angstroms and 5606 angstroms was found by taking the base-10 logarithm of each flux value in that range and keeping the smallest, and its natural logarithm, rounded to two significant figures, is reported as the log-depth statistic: 0.079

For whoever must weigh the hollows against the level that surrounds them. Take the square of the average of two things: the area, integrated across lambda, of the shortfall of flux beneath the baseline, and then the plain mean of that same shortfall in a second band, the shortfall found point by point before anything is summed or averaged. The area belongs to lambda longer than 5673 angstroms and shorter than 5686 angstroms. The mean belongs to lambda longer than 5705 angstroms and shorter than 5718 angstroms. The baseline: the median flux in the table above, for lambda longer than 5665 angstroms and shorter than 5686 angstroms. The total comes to 0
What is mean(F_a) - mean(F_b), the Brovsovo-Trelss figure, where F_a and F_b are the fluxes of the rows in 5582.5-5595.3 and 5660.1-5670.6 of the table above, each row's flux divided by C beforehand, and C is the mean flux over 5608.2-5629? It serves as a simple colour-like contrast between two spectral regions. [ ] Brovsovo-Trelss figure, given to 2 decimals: 0.18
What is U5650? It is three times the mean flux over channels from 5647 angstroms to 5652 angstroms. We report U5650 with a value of 33.7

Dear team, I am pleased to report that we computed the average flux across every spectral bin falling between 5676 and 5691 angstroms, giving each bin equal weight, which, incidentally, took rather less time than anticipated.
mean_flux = 10.8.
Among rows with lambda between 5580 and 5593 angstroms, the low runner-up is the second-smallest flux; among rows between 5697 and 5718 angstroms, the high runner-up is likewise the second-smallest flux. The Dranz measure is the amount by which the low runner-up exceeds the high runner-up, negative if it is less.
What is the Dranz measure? 2.1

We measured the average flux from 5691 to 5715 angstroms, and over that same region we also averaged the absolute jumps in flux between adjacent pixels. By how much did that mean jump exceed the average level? -10.7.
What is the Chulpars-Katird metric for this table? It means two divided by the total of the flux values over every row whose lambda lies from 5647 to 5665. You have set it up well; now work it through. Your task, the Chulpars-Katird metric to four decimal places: 0.0264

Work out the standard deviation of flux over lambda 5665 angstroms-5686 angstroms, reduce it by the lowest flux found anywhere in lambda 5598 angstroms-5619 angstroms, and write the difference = -11.5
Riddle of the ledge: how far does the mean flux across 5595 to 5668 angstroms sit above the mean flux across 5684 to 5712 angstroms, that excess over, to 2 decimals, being 0.65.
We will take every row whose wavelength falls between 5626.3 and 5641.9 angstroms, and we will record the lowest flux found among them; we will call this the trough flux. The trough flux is 10.95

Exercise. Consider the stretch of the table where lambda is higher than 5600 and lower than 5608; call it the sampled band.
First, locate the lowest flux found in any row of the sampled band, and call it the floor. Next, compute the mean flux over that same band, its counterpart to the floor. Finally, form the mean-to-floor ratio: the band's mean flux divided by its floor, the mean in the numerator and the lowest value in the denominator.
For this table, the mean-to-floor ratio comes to 1.01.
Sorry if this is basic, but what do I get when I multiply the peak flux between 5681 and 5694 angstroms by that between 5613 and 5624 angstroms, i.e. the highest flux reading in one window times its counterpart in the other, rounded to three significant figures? 133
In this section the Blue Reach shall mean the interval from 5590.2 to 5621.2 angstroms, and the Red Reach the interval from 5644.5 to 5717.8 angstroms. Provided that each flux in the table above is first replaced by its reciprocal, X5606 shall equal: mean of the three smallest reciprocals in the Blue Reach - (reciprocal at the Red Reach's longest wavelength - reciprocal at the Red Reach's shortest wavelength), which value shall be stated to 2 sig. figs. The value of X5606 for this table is 0.075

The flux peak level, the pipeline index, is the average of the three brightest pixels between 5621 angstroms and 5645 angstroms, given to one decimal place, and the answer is 11.6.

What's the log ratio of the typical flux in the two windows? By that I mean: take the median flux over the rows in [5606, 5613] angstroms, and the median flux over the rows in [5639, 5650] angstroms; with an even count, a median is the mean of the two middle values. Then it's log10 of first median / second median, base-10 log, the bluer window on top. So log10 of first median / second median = 0.014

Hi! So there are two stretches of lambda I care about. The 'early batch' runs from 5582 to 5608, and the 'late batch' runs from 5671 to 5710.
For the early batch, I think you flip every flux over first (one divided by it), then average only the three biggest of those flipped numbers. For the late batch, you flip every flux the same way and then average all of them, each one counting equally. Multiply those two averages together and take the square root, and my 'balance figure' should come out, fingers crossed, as 0.0873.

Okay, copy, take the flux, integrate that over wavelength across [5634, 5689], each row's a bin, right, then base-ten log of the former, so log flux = 2.8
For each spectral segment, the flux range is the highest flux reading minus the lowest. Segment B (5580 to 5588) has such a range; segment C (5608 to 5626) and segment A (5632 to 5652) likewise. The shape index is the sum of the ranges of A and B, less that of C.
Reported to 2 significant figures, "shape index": 1.9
